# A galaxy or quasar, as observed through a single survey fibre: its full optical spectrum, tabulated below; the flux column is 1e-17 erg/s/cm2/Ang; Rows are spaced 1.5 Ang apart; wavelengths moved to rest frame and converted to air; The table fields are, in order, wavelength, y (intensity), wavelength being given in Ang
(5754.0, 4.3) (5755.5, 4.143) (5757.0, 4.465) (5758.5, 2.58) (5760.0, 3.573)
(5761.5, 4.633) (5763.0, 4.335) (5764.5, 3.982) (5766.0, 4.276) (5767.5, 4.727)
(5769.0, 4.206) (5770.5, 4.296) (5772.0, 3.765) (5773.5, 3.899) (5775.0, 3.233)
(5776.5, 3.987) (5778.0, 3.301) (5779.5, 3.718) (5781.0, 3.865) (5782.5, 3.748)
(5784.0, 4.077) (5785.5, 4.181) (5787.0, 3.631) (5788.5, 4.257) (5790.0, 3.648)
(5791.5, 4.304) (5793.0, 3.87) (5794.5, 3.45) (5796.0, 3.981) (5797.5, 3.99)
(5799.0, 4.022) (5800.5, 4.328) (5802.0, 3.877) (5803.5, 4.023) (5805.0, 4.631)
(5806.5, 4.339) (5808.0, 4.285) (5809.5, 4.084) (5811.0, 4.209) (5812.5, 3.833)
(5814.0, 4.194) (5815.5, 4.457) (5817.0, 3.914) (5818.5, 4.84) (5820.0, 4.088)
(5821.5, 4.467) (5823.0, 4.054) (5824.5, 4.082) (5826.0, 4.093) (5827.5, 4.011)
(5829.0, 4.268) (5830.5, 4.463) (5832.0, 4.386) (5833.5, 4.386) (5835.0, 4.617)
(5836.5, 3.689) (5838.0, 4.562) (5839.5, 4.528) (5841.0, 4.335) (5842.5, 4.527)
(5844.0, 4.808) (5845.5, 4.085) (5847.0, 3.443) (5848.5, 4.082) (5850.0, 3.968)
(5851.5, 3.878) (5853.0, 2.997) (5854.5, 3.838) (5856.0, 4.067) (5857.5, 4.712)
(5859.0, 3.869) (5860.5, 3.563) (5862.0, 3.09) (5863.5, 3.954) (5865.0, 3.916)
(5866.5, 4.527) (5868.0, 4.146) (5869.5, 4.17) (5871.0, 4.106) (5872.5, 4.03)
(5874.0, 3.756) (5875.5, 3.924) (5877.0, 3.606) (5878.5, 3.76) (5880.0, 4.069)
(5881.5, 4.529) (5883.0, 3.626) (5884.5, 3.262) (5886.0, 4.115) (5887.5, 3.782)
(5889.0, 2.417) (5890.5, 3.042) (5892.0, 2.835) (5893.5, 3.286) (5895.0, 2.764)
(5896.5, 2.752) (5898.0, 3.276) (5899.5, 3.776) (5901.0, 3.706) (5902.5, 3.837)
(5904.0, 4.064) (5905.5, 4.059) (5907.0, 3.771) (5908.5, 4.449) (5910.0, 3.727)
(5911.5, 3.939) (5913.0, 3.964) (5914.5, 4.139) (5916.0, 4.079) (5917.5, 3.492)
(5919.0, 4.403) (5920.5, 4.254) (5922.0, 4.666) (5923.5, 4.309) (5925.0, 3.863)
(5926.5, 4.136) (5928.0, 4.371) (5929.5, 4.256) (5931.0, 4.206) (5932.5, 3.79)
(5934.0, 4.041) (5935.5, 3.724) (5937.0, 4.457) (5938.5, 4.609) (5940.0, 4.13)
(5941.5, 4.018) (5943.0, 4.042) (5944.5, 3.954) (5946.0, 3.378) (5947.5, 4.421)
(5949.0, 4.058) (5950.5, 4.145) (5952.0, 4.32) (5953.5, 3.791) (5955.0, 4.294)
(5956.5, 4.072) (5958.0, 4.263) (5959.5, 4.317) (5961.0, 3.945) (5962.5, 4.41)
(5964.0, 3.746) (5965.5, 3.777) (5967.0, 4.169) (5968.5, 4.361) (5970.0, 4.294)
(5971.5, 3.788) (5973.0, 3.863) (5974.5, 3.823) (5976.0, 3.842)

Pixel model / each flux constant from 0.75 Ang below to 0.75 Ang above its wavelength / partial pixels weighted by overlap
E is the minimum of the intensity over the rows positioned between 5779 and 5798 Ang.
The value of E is 3.45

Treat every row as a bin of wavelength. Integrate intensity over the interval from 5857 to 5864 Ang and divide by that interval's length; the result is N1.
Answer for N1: 3.80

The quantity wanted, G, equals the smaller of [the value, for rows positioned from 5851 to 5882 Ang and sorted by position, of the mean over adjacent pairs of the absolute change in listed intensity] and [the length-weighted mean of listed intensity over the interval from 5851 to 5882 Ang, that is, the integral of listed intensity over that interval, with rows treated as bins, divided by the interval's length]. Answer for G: 0.40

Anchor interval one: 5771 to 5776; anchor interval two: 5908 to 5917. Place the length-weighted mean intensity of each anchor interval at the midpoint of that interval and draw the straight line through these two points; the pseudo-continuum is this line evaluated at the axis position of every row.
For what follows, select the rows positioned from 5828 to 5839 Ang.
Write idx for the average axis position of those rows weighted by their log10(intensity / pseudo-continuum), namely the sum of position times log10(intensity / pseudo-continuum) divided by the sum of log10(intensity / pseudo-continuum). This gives 5833.2 Ang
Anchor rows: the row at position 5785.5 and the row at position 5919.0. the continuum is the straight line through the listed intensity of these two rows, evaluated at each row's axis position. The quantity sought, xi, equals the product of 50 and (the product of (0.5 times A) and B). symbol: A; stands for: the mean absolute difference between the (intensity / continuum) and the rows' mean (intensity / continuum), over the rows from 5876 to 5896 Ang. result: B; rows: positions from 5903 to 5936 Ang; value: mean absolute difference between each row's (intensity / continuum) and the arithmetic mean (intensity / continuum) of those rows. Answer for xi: 0.14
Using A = 0.11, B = 0.05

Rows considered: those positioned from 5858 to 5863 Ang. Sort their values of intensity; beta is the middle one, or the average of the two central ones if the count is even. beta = 3.56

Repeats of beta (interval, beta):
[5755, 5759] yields 4.14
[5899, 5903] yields 3.78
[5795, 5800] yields 3.99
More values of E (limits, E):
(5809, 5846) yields 3.689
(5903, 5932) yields 3.492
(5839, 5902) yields 2.417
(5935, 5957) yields 3.378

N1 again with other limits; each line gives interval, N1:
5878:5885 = 3.87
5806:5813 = 4.15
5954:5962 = 4.17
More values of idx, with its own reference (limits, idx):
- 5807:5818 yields 5812.2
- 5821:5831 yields 5826.1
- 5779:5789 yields 5785.4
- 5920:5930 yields 5924.2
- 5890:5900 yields 5894.4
